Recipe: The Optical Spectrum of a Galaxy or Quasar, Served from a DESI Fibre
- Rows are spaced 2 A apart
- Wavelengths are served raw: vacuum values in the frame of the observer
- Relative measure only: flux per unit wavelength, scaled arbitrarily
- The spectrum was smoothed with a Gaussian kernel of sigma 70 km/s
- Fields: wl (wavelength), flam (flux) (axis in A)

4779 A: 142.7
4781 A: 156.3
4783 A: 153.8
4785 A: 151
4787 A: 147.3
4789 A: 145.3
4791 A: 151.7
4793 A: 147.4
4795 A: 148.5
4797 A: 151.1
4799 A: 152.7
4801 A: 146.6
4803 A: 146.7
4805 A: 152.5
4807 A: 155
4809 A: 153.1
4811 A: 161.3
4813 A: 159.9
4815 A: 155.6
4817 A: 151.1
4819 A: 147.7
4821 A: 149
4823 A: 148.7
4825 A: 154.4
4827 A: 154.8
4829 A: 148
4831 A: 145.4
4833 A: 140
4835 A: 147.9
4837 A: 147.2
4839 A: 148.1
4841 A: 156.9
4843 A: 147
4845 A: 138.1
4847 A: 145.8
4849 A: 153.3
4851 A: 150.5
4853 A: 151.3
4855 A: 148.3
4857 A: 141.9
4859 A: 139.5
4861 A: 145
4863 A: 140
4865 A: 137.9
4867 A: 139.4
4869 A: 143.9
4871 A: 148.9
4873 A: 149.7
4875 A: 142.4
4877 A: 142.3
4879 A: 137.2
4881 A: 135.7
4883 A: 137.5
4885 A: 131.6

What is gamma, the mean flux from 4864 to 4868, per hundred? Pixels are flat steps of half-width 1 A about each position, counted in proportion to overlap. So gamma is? 1.39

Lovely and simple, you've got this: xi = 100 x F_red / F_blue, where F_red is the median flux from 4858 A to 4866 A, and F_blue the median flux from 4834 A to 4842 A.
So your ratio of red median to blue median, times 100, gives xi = 94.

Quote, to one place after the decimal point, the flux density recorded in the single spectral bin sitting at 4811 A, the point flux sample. 161.3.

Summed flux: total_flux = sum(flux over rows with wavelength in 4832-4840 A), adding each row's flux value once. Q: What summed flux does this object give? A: 583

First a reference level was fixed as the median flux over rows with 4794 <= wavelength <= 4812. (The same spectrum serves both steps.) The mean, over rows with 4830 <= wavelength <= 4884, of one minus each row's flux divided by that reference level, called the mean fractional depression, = 0.053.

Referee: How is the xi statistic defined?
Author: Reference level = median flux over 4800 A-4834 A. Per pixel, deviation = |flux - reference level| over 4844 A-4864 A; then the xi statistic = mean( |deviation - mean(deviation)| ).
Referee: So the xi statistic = 4.0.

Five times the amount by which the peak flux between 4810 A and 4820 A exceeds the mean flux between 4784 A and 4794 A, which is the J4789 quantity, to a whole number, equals 64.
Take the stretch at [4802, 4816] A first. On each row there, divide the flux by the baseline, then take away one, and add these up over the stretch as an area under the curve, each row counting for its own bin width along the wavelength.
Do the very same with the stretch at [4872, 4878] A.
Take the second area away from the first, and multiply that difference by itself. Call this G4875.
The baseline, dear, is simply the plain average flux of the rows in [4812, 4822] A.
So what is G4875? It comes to 0.26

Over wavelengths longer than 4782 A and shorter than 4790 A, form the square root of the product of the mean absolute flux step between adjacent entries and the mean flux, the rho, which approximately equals 20.6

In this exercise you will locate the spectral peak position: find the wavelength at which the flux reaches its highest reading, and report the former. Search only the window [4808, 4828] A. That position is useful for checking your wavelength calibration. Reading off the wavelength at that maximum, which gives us 4811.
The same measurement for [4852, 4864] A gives 4853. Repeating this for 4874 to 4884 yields 4875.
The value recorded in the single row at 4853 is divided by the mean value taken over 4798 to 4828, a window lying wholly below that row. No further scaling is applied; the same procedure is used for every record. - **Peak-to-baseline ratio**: 0.99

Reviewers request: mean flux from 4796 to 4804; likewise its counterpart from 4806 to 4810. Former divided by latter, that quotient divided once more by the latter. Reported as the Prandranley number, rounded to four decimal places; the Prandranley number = 0.0063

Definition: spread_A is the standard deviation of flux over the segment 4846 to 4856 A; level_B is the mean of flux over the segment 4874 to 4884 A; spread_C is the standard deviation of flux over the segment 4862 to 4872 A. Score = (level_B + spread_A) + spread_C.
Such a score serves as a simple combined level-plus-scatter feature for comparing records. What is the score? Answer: 146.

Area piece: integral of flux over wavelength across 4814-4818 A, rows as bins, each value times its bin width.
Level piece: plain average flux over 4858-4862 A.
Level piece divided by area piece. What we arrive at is 0.23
